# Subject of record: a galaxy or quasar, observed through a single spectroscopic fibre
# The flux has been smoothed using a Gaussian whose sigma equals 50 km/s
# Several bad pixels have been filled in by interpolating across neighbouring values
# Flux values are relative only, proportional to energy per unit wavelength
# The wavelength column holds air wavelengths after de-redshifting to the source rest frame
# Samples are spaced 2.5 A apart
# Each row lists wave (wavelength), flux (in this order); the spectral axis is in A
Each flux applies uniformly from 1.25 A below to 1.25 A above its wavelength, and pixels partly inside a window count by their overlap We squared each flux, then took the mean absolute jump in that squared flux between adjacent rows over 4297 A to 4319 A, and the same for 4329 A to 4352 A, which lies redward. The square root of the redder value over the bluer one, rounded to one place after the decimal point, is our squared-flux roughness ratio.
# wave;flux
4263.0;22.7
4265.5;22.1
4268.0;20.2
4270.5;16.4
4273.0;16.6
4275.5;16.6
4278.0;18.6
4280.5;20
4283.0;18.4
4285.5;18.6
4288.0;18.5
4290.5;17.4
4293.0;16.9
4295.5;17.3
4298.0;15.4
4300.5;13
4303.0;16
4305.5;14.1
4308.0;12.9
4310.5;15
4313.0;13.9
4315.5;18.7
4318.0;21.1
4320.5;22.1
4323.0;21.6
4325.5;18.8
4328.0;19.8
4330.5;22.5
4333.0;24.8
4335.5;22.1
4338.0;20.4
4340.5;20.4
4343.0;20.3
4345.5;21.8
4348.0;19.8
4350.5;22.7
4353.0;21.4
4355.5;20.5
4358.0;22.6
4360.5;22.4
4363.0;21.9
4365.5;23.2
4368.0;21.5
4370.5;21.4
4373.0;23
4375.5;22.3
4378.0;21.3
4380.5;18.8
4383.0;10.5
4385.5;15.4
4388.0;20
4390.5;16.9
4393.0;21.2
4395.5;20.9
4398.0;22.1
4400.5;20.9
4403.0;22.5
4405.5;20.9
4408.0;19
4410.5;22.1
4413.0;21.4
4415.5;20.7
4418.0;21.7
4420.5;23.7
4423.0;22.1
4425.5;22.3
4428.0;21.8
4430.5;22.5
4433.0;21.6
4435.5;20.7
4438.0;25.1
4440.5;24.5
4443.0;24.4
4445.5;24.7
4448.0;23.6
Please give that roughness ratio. 1.0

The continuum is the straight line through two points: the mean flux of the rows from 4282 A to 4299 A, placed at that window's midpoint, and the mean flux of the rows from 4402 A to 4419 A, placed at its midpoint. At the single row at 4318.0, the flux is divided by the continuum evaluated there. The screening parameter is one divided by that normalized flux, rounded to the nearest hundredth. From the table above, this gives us 0.87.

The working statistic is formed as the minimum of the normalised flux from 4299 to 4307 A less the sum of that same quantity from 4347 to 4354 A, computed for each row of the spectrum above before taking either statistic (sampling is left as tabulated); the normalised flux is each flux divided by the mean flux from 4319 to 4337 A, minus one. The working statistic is -0.35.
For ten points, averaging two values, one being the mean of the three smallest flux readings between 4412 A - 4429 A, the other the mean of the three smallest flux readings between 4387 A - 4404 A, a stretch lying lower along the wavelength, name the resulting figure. 20.3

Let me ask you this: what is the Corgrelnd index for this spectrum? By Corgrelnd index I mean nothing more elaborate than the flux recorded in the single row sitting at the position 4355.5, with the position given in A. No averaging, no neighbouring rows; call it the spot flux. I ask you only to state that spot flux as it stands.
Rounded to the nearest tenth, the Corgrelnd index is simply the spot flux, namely 20.5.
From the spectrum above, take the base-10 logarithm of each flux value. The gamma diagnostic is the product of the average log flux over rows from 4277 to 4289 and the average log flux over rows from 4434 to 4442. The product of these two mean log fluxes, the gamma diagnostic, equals 1.74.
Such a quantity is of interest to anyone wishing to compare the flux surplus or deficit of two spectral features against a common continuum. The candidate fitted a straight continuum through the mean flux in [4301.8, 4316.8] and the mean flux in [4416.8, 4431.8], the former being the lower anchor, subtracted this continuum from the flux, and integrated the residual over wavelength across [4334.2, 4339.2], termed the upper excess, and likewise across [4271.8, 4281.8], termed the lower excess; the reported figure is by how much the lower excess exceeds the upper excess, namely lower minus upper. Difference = 27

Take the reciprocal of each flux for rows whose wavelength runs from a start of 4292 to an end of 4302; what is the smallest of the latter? 0.058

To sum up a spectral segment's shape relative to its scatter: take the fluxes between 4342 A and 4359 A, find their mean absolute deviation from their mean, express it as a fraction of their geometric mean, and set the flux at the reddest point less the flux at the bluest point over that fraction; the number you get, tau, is 52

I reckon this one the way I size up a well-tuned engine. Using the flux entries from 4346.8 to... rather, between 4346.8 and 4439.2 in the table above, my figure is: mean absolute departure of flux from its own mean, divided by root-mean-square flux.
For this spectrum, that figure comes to 0.073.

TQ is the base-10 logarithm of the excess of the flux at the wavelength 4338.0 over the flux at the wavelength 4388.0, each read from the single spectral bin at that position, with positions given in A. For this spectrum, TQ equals -0.40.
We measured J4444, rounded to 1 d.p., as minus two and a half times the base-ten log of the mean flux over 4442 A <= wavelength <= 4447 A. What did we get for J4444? -3.5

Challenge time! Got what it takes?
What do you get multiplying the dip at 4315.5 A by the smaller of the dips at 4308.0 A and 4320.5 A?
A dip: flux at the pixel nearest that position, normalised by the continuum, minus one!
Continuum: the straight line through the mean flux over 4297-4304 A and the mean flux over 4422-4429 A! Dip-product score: -0.030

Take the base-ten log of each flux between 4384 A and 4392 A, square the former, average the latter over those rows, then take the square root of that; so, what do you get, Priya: 1.24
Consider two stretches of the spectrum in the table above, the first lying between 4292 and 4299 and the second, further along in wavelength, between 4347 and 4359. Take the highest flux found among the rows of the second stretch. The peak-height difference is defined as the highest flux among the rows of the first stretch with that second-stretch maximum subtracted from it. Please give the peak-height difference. -5.4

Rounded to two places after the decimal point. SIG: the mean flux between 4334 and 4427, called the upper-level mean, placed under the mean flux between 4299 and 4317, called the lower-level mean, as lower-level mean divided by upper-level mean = 0.71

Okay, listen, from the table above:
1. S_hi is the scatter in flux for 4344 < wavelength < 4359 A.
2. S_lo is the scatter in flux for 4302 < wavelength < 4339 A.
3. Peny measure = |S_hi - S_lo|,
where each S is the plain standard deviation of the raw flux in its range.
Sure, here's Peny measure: 2.5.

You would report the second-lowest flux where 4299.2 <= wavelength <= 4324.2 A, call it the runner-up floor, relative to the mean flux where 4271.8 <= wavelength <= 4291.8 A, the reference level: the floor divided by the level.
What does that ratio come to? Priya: 0.72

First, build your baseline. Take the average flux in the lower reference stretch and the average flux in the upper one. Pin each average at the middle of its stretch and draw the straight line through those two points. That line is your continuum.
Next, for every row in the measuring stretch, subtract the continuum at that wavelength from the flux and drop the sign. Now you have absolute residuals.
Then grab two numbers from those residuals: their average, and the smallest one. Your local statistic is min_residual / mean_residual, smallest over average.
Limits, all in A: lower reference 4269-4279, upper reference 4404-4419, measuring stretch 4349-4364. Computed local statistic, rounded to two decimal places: 0.45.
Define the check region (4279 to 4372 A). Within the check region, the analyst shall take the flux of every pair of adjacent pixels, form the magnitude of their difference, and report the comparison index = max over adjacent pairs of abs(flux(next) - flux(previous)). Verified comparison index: 4.8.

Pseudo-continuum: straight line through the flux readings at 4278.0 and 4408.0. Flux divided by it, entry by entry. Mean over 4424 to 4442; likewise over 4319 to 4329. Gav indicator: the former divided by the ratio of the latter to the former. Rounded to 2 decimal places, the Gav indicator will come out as 1.28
